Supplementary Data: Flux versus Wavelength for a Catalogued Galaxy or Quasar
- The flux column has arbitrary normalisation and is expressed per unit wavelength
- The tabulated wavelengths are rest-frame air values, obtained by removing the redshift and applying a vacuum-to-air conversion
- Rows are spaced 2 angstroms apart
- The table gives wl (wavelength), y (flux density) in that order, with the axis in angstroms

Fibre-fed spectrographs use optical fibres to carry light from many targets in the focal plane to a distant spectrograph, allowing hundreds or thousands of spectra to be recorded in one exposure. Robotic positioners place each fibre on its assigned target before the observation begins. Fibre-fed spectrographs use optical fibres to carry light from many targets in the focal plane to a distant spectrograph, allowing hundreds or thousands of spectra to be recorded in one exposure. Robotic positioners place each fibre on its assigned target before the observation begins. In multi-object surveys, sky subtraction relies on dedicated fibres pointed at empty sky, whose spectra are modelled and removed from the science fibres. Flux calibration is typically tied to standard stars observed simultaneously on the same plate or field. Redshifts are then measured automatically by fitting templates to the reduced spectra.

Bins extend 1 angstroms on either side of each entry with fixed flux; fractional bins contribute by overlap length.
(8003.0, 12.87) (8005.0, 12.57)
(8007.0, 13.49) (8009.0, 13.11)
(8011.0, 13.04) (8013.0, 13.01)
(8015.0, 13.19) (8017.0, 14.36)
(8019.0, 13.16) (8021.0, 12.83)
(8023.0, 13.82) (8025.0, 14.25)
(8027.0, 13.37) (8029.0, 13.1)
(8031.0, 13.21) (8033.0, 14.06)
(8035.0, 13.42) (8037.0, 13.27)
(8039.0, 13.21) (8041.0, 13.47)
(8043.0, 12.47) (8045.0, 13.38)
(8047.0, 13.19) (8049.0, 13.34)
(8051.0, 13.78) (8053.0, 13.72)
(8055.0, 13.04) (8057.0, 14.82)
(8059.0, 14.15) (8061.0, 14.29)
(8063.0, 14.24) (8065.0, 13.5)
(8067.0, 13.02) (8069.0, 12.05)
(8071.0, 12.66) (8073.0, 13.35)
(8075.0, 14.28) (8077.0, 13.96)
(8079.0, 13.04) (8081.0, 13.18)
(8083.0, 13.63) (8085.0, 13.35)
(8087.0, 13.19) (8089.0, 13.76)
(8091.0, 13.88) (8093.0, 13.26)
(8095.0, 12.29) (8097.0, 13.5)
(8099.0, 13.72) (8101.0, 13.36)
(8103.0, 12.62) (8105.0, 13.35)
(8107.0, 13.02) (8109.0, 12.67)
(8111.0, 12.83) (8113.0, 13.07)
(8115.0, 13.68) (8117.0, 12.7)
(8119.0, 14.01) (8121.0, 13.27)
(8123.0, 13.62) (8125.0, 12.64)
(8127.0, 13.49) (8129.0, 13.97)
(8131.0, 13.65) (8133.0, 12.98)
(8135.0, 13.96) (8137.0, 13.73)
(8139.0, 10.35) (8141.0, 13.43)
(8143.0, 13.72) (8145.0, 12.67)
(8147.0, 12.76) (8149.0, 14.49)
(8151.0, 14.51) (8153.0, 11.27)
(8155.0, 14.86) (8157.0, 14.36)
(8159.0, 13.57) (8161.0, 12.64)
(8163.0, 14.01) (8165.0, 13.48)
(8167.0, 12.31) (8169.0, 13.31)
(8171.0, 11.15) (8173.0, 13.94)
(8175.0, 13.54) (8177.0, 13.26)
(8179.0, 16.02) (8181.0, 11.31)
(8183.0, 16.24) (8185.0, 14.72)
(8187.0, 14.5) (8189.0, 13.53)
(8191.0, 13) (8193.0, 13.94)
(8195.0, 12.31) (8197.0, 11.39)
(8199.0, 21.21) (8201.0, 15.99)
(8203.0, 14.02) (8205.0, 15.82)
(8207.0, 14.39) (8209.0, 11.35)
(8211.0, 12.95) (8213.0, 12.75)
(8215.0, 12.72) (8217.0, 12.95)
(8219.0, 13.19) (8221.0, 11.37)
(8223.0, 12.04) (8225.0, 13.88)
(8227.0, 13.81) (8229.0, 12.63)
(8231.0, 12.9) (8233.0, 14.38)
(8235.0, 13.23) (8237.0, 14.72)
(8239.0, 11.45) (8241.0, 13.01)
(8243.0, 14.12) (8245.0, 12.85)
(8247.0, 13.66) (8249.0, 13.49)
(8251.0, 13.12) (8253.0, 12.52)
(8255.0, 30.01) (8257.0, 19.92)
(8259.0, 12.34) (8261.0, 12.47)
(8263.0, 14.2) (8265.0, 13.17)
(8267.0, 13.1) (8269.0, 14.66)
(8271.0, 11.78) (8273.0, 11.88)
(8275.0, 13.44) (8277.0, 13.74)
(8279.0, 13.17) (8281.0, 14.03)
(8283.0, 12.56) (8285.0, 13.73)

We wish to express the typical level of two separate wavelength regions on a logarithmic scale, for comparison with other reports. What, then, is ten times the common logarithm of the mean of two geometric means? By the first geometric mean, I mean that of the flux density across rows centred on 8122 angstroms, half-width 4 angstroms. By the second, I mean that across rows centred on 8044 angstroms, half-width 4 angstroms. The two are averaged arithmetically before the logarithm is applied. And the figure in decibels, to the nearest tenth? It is 11.2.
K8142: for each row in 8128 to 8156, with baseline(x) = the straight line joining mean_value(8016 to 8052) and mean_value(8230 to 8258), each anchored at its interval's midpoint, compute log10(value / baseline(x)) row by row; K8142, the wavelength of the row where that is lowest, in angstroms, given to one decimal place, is 8139.0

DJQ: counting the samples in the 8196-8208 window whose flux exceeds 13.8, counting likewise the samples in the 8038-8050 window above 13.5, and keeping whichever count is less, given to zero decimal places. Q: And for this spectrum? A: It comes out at 0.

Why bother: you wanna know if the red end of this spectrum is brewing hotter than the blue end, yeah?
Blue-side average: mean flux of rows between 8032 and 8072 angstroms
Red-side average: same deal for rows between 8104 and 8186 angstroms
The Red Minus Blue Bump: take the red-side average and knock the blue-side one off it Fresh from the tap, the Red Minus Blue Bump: -0.1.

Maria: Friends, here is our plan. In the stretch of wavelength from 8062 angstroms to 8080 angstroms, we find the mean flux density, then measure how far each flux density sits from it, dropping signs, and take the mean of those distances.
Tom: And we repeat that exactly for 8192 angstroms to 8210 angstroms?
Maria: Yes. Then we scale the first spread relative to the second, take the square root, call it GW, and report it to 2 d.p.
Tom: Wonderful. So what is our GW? 0.52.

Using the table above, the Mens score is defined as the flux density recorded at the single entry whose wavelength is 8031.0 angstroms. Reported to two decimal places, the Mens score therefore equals 13.21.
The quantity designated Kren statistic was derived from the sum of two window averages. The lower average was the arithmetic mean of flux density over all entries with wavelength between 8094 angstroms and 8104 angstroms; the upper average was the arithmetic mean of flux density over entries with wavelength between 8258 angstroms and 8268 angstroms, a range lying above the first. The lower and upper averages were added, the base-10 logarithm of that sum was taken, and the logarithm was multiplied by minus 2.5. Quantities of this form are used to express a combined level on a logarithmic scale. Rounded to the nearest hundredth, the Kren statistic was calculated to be -3.54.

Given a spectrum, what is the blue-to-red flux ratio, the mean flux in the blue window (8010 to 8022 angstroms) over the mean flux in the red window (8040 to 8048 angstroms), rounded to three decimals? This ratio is 1.010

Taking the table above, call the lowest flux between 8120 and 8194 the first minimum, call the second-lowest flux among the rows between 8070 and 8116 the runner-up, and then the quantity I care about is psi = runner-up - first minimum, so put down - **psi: 2.3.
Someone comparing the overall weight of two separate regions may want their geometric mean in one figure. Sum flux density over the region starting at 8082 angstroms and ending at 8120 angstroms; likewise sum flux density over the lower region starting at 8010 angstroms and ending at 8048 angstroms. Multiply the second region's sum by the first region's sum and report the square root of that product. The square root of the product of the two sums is 253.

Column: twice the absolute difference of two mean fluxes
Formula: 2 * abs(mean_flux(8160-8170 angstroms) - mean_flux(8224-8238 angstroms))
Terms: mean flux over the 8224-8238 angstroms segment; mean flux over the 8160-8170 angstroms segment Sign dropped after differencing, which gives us 1.0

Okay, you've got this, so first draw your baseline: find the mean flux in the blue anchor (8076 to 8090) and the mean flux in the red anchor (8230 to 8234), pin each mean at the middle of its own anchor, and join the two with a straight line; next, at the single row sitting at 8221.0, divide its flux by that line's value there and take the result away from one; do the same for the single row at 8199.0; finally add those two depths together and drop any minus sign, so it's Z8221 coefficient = 0.39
